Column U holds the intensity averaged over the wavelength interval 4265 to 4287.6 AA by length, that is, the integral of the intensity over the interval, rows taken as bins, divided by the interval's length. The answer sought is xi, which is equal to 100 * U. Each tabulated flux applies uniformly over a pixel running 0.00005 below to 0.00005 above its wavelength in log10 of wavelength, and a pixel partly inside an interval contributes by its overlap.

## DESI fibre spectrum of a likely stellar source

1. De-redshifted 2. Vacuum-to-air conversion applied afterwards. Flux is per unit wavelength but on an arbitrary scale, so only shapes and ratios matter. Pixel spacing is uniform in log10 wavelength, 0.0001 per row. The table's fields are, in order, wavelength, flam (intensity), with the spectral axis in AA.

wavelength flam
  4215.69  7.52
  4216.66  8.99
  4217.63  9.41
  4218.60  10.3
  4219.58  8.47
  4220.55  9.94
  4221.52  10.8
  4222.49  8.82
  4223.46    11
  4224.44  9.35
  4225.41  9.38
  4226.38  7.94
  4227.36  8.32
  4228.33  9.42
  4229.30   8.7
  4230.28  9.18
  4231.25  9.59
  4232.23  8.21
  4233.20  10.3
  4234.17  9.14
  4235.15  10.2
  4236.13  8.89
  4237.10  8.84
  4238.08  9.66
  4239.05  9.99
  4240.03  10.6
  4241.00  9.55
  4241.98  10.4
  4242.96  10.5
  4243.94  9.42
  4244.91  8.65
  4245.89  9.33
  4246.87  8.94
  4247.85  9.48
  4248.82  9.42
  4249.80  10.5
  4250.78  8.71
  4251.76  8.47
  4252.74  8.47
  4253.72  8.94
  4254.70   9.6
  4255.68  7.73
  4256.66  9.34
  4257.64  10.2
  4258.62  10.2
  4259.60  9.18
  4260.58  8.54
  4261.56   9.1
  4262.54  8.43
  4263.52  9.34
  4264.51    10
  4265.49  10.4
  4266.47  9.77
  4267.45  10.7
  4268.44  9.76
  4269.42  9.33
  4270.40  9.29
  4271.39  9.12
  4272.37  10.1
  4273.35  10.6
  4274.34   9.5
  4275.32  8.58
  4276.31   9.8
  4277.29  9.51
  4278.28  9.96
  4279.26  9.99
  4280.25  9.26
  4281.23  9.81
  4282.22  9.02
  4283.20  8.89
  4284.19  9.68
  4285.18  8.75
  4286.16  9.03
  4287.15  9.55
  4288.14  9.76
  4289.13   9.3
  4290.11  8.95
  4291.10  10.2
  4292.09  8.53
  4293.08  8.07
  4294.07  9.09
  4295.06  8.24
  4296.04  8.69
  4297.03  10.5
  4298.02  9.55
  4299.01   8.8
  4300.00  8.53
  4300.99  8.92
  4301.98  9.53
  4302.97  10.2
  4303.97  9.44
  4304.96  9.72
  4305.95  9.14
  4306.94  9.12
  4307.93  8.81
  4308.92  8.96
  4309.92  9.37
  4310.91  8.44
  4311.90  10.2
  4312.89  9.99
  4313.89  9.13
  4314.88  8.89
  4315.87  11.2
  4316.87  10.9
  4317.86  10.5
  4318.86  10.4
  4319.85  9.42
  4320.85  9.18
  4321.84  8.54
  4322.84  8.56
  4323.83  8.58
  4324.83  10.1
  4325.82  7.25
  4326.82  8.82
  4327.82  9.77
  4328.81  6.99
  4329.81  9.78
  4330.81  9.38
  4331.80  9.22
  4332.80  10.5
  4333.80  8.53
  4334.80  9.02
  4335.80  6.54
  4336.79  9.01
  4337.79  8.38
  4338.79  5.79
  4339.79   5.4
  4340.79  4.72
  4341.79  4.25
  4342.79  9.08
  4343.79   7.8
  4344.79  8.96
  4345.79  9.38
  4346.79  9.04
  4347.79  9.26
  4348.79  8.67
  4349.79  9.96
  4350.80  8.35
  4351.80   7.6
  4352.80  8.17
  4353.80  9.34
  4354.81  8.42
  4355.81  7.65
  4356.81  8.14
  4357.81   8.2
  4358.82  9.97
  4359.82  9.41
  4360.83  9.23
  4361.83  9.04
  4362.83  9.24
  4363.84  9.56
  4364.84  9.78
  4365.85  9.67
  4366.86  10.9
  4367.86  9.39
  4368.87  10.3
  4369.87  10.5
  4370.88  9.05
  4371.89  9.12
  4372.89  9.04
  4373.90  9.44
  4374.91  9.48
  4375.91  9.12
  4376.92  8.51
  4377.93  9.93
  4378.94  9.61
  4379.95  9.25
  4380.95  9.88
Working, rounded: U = 9.6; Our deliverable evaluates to 958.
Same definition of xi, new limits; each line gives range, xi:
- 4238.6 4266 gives 941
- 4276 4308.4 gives 928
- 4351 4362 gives 864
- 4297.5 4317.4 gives 944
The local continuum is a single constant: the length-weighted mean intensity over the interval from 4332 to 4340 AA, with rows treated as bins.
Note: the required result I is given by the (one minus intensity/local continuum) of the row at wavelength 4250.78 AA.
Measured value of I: -0.084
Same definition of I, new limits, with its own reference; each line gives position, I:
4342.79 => -0.130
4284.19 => -0.205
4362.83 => -0.150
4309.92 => -0.167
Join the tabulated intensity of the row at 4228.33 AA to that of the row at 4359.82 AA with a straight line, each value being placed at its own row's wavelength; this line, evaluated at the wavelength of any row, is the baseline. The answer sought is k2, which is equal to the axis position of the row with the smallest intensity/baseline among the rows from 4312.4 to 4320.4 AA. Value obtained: 4314.88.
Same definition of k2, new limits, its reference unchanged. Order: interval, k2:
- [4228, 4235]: 4232.23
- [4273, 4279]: 4275.32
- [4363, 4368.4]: 4367.86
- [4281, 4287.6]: 4285.18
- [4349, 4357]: 4351.80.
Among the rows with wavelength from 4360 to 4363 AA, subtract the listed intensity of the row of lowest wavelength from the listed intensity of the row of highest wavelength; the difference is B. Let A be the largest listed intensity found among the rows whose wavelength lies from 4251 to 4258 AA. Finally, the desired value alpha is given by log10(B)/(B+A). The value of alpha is -0.20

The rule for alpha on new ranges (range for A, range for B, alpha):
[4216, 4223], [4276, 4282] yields -0.19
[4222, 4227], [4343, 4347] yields 0.01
